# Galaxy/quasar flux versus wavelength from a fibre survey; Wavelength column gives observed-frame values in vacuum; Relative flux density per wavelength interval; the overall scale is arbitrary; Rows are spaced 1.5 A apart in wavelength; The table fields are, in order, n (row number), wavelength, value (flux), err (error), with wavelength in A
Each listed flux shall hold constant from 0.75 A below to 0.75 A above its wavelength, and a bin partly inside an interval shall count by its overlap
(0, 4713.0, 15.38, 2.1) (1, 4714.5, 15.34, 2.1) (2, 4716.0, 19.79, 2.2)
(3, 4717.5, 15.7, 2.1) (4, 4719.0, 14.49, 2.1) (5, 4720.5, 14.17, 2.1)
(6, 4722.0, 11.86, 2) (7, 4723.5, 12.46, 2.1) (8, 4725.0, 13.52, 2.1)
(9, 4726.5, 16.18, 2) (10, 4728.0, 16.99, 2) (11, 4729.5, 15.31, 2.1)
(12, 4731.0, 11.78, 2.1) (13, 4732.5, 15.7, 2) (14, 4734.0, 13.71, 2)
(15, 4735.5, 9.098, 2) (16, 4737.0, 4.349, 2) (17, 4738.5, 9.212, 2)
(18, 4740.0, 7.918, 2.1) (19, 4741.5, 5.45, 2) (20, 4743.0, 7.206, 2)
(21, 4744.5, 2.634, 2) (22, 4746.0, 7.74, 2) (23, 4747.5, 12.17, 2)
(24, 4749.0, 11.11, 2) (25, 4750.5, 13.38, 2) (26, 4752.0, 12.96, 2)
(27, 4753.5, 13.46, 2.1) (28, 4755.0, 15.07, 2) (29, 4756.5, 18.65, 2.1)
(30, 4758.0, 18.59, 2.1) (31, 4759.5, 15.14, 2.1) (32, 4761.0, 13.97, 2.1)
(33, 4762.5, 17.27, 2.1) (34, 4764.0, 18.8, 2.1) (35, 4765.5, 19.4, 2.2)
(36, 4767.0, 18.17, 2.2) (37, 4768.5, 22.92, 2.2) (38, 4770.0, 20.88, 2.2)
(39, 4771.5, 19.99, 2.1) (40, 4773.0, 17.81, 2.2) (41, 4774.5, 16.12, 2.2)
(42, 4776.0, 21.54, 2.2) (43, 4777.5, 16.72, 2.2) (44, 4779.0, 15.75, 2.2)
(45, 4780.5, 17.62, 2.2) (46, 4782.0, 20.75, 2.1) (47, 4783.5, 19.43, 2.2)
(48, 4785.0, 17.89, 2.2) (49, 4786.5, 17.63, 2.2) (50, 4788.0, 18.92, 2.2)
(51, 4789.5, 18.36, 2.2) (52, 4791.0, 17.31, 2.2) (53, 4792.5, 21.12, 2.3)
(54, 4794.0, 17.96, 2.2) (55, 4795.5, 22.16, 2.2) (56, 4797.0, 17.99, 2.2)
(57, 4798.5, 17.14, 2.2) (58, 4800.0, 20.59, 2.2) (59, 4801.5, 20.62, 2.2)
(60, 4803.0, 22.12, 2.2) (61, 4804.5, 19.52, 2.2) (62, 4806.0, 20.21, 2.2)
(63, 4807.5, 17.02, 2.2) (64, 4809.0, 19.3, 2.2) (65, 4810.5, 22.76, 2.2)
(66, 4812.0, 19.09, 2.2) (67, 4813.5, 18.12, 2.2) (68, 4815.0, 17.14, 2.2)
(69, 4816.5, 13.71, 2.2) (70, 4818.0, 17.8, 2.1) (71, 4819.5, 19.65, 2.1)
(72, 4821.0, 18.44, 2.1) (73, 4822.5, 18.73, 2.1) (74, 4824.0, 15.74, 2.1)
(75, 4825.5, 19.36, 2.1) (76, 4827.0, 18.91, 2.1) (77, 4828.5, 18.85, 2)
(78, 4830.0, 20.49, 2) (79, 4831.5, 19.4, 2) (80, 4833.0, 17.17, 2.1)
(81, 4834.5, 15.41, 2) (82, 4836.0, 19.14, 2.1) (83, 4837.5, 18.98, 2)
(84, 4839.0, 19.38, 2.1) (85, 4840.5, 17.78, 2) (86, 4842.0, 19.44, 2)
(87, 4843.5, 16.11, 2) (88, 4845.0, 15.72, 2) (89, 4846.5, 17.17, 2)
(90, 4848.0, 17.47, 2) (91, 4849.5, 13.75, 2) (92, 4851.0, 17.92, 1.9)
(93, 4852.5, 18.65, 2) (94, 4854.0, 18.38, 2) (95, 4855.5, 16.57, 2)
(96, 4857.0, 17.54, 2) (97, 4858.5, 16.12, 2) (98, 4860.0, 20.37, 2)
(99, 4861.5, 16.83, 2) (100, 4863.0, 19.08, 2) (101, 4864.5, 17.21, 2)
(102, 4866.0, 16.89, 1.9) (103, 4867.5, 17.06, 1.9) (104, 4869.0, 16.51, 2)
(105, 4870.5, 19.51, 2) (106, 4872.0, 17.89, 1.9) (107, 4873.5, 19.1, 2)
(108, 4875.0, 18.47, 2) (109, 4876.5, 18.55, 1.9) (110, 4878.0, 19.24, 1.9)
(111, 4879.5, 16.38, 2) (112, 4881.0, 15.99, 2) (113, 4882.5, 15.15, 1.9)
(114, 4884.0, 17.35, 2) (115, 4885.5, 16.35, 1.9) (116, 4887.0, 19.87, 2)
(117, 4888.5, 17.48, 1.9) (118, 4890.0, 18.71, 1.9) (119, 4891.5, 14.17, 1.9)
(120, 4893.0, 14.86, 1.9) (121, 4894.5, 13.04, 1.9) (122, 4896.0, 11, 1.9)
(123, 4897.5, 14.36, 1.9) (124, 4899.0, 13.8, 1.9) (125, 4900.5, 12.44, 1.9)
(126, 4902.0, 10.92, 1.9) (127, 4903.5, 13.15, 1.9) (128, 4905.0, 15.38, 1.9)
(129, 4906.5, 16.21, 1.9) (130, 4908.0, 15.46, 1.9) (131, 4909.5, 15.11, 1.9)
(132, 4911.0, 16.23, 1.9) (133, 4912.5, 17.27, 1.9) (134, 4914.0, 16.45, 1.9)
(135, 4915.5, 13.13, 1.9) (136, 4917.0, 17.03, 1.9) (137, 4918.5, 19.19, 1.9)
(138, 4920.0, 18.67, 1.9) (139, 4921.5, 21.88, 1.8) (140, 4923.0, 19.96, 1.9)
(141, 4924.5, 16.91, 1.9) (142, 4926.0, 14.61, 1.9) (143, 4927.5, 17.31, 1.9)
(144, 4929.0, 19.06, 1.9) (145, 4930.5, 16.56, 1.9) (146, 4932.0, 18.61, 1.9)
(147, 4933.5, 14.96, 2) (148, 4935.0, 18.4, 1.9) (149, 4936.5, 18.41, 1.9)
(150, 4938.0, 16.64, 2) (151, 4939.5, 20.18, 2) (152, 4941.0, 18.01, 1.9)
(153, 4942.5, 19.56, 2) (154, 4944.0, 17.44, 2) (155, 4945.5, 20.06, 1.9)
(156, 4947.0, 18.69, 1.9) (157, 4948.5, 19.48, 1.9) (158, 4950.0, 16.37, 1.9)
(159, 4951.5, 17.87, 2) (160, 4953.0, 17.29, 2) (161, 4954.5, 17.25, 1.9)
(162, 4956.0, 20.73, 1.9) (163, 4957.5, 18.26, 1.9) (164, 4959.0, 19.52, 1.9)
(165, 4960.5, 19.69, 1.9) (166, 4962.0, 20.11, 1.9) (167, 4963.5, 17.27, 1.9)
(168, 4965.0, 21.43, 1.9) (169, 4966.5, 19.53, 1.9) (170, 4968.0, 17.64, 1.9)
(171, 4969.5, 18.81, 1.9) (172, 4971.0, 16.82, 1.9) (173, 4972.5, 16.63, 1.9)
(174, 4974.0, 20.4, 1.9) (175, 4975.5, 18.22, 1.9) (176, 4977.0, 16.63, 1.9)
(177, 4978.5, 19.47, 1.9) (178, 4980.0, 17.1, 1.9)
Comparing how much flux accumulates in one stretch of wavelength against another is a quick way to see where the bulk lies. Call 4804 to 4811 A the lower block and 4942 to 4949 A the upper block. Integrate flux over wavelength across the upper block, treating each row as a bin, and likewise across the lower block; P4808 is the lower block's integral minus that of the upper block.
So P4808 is 5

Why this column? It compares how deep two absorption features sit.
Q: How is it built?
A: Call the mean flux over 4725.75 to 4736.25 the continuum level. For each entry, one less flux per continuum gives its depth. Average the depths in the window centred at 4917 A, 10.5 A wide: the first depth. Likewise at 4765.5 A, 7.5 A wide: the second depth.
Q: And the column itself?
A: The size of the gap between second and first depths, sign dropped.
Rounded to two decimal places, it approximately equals 0.12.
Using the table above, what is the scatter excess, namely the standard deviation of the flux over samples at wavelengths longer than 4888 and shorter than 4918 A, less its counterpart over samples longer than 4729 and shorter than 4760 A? -2.3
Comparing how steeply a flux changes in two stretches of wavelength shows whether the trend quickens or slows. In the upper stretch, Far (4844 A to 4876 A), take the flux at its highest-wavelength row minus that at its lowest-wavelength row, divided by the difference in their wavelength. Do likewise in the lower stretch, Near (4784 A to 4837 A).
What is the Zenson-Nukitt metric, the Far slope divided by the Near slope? 3.7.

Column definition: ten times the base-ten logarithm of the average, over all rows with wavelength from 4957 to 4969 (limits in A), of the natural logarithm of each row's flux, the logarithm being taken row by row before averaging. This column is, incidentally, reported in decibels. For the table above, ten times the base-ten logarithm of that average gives 4.70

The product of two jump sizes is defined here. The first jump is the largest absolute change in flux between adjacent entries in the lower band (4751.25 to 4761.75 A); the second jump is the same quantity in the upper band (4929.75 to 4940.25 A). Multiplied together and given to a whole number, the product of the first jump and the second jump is 13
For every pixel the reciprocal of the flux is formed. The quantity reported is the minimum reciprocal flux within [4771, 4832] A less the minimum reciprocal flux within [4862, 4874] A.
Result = -0.0073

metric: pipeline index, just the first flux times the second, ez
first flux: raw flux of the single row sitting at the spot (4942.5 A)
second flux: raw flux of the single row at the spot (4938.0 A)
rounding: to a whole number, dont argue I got 325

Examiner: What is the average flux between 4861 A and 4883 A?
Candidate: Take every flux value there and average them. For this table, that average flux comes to 17.6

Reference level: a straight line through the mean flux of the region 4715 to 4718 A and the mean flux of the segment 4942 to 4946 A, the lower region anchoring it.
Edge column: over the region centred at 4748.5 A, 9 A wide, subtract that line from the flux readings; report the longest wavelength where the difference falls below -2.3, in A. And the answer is 4752.0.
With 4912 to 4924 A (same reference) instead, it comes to 4915.5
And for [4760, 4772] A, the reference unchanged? 4761.0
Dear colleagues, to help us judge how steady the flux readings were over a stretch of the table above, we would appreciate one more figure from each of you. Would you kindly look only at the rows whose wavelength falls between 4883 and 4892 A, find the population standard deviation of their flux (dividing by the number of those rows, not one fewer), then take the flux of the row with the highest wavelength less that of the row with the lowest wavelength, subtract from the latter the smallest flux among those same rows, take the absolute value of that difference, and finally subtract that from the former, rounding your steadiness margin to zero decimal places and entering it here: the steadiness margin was -16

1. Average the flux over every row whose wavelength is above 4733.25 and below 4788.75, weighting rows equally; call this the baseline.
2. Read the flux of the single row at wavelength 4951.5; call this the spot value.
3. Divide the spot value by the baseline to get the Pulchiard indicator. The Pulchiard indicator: 1.2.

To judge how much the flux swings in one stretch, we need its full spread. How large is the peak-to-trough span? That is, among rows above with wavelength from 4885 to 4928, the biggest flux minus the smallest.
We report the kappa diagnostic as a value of 11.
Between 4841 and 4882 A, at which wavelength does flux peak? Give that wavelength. 4860.0 A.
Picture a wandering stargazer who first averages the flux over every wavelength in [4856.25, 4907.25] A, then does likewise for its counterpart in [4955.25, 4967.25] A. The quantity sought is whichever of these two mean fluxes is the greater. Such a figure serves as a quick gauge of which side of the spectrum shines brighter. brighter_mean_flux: 19.6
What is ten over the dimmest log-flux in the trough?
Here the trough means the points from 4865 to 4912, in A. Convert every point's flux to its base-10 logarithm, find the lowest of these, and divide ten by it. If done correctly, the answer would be 9.6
